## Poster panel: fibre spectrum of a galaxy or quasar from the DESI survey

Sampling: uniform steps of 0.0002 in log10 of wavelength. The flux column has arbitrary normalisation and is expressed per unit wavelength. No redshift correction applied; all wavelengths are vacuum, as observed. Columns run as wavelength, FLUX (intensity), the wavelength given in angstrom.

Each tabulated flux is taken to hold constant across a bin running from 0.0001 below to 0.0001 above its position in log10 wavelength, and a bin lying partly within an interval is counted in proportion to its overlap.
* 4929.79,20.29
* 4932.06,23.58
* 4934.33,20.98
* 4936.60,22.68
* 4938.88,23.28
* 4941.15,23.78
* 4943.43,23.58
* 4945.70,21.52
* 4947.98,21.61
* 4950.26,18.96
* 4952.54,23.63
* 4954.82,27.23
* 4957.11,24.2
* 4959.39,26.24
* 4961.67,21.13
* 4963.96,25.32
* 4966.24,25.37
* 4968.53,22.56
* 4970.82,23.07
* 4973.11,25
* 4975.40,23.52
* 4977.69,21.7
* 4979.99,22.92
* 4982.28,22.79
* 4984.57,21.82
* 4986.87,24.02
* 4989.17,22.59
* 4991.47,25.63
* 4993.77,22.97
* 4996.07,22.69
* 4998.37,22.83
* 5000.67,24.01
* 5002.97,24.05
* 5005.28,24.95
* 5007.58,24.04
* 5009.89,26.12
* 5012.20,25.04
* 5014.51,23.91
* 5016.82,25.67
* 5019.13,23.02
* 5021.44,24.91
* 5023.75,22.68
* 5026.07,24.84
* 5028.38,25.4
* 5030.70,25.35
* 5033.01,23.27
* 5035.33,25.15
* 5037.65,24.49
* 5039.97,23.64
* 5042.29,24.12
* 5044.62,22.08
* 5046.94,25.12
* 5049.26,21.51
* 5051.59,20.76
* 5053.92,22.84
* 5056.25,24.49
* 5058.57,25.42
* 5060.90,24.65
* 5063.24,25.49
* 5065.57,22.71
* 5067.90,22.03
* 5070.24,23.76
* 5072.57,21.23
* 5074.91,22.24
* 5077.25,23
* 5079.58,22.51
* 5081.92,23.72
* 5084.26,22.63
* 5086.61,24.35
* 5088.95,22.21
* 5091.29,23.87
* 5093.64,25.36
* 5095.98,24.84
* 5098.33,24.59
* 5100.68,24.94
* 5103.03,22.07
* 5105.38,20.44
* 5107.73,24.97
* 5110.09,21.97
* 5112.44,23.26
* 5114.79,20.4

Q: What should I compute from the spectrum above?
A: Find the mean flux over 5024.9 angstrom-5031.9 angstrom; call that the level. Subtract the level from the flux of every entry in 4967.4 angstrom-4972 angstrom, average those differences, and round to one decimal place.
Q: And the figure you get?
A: -2.4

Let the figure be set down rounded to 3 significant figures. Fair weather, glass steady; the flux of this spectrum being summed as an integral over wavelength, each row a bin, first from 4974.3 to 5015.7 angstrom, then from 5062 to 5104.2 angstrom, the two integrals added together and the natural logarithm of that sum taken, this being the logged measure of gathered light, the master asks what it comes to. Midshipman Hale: 7.58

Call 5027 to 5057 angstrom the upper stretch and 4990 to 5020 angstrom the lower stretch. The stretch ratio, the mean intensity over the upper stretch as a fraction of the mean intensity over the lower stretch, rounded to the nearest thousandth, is 0.979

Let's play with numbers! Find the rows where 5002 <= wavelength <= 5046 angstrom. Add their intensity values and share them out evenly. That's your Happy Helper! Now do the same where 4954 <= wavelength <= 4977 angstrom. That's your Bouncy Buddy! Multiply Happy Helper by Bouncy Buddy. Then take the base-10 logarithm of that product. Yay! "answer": 2.77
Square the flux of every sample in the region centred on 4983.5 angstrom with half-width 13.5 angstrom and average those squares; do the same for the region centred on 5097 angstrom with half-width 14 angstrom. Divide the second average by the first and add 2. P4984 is 3.03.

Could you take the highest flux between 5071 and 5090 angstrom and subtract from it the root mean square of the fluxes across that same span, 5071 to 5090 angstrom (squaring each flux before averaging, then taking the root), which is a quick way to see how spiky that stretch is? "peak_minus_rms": 1.6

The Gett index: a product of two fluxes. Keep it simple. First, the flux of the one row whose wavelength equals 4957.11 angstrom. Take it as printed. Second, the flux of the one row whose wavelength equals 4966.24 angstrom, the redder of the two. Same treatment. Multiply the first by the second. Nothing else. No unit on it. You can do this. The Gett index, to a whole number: 614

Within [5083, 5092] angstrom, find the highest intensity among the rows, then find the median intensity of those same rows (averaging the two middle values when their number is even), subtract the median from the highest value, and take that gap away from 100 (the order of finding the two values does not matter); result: 98.9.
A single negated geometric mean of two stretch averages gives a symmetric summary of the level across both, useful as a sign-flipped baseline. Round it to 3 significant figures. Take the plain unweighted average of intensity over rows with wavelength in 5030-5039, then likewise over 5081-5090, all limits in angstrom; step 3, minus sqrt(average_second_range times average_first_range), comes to -23.9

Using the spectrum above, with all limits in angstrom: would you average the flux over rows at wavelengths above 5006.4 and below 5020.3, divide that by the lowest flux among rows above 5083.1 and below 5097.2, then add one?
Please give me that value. 2.11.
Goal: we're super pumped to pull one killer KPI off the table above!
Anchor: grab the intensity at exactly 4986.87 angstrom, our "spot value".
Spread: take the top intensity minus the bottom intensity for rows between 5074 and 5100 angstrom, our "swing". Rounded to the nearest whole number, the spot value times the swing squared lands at 238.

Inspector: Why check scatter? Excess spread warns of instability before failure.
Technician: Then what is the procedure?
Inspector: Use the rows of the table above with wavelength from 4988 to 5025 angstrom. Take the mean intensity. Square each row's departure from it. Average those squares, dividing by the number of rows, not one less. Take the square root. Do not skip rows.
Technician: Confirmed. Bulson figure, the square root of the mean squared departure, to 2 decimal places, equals 1.16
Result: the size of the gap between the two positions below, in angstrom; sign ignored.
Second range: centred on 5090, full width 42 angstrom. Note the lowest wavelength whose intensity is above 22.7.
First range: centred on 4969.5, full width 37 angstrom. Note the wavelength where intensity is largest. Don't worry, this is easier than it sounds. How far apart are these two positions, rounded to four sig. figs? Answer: 115.4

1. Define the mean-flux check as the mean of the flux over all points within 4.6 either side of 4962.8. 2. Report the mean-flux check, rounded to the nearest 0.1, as 24.5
